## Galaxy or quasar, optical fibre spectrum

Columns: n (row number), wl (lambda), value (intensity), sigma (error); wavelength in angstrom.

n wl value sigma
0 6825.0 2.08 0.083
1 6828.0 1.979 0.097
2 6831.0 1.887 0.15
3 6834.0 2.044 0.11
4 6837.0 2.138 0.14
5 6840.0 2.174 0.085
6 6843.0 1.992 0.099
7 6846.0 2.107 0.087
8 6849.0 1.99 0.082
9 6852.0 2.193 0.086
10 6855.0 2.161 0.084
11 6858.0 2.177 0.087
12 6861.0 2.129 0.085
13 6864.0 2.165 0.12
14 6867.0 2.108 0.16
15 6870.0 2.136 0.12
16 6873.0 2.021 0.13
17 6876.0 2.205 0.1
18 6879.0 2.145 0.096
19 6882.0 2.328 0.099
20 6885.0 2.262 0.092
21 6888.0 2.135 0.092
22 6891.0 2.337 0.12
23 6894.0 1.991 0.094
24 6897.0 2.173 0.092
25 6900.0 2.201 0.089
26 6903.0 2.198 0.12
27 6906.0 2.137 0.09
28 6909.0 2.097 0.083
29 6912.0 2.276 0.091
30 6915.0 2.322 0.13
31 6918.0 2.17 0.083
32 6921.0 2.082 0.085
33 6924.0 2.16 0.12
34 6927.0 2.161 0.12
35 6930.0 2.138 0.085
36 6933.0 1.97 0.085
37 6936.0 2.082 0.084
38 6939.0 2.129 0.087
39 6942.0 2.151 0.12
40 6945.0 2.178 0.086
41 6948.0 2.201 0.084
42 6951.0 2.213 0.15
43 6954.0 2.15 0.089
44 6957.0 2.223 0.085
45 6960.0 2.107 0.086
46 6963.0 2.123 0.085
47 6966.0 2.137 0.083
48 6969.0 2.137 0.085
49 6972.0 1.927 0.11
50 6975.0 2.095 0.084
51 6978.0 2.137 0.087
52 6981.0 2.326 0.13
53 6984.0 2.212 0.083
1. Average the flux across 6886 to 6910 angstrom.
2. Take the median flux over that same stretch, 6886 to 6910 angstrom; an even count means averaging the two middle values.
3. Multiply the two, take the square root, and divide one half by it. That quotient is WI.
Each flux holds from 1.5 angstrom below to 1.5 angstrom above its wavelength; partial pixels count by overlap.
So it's 0.232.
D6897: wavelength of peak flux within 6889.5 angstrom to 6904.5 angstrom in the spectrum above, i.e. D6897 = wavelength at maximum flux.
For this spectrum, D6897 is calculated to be 6891.0 angstrom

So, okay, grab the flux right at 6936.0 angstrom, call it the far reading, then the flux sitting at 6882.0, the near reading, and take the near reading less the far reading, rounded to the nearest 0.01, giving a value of 0.25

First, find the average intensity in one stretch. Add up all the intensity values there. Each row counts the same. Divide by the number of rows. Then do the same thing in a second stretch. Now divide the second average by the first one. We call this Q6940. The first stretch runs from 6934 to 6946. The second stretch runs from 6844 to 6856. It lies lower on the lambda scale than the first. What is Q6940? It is 0.99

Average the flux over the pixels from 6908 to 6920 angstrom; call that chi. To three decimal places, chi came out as 2.216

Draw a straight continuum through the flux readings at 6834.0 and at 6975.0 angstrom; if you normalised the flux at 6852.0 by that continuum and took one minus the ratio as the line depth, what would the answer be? -0.07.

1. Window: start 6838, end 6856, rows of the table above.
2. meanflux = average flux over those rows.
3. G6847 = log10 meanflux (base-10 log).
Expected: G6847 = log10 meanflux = 0.323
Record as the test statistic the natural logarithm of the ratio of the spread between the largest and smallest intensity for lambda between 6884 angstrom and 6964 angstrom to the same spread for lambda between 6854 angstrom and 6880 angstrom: 0.7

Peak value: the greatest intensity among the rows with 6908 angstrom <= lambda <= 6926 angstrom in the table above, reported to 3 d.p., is 2.322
